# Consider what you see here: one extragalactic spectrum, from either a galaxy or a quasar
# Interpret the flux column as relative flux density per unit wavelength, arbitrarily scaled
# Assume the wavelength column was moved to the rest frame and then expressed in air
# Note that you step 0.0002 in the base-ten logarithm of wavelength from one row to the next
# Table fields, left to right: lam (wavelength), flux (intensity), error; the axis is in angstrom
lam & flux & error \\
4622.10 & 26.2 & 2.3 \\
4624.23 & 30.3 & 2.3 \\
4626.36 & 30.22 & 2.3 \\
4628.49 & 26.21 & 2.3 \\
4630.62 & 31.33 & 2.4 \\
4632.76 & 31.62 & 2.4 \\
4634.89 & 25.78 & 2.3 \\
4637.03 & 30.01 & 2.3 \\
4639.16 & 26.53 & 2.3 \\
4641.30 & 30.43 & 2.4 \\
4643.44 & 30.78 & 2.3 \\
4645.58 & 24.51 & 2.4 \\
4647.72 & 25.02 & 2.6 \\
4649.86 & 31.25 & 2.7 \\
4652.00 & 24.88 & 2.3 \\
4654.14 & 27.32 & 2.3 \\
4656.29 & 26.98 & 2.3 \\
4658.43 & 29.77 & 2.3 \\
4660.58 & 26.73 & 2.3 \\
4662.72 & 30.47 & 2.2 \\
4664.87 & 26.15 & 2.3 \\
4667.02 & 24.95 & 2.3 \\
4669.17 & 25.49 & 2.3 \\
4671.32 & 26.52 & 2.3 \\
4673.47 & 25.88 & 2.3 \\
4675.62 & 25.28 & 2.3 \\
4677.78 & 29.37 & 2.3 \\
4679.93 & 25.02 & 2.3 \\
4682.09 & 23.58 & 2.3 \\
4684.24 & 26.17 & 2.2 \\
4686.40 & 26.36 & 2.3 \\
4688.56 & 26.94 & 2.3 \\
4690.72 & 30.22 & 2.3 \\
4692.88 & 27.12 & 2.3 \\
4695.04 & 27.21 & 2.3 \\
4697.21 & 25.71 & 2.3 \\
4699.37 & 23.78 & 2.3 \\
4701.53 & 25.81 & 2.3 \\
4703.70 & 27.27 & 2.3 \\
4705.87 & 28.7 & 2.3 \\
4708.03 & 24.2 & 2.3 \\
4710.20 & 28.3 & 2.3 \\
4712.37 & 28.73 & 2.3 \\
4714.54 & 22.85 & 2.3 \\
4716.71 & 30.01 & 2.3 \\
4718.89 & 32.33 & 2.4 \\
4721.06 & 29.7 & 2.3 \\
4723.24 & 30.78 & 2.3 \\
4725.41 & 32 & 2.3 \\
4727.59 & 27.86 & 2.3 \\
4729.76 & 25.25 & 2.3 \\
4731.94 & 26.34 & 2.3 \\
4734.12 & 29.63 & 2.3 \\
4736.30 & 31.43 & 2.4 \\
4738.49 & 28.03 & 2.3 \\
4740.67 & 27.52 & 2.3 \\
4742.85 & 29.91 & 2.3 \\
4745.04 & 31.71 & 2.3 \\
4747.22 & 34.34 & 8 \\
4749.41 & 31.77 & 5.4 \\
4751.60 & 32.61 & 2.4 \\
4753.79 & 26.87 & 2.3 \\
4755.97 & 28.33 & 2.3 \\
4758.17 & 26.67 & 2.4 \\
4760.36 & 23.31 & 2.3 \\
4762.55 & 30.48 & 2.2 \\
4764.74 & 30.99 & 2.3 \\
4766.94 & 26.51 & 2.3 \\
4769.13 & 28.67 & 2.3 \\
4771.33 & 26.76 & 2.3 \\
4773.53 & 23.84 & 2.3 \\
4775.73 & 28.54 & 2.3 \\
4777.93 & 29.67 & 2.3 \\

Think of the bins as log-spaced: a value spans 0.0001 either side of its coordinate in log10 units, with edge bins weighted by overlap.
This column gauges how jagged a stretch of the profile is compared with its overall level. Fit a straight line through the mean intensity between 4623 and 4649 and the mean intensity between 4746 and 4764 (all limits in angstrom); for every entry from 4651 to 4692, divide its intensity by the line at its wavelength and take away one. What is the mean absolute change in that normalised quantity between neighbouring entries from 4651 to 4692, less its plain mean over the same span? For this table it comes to 0.143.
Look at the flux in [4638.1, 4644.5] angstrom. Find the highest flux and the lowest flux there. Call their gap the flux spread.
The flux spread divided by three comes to 1.4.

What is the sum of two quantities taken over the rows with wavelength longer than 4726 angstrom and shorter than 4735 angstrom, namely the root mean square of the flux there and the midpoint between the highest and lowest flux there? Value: 54.8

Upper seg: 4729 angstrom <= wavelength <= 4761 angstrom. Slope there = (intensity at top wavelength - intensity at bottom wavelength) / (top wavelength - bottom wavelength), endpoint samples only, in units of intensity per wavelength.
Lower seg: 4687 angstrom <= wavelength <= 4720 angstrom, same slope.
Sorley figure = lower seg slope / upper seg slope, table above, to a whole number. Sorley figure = -3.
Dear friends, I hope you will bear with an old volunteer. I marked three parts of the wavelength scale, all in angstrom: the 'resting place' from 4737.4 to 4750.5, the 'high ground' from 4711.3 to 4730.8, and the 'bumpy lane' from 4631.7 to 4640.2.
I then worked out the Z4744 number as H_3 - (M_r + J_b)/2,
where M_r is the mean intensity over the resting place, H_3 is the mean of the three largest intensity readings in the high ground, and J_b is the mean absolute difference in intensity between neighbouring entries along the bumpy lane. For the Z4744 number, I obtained 14.2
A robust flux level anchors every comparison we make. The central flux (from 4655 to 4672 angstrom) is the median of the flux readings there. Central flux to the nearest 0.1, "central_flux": 26.6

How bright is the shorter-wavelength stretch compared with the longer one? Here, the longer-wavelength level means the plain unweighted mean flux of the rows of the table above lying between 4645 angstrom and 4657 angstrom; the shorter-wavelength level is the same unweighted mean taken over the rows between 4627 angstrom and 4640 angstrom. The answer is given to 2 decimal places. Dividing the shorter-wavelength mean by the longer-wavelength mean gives 1.07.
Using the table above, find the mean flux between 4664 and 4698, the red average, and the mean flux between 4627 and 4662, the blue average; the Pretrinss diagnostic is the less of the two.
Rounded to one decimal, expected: 26.4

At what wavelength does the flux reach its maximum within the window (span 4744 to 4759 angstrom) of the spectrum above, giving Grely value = 4747.22 angstrom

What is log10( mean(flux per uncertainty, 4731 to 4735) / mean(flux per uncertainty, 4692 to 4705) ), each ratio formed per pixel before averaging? 0.03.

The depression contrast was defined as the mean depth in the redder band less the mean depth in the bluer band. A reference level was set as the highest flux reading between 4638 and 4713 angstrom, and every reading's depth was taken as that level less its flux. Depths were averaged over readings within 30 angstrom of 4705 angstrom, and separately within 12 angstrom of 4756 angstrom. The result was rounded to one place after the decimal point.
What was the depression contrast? -2.0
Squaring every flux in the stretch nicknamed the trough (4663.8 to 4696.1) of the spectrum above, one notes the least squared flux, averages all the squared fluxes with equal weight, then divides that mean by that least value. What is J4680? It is 1.26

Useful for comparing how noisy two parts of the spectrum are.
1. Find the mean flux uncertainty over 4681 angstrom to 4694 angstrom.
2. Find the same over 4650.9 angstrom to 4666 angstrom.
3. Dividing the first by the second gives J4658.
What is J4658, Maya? 0.999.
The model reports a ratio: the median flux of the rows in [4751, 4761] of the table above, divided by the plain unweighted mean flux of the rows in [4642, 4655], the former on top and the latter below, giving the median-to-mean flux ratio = 0.98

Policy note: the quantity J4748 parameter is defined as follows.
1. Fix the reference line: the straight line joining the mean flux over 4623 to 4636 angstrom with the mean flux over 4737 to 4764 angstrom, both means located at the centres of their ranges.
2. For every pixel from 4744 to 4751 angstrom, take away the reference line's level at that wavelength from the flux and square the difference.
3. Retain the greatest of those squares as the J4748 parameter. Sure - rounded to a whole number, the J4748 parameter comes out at 25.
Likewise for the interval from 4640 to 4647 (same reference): 22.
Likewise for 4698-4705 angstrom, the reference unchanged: 30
